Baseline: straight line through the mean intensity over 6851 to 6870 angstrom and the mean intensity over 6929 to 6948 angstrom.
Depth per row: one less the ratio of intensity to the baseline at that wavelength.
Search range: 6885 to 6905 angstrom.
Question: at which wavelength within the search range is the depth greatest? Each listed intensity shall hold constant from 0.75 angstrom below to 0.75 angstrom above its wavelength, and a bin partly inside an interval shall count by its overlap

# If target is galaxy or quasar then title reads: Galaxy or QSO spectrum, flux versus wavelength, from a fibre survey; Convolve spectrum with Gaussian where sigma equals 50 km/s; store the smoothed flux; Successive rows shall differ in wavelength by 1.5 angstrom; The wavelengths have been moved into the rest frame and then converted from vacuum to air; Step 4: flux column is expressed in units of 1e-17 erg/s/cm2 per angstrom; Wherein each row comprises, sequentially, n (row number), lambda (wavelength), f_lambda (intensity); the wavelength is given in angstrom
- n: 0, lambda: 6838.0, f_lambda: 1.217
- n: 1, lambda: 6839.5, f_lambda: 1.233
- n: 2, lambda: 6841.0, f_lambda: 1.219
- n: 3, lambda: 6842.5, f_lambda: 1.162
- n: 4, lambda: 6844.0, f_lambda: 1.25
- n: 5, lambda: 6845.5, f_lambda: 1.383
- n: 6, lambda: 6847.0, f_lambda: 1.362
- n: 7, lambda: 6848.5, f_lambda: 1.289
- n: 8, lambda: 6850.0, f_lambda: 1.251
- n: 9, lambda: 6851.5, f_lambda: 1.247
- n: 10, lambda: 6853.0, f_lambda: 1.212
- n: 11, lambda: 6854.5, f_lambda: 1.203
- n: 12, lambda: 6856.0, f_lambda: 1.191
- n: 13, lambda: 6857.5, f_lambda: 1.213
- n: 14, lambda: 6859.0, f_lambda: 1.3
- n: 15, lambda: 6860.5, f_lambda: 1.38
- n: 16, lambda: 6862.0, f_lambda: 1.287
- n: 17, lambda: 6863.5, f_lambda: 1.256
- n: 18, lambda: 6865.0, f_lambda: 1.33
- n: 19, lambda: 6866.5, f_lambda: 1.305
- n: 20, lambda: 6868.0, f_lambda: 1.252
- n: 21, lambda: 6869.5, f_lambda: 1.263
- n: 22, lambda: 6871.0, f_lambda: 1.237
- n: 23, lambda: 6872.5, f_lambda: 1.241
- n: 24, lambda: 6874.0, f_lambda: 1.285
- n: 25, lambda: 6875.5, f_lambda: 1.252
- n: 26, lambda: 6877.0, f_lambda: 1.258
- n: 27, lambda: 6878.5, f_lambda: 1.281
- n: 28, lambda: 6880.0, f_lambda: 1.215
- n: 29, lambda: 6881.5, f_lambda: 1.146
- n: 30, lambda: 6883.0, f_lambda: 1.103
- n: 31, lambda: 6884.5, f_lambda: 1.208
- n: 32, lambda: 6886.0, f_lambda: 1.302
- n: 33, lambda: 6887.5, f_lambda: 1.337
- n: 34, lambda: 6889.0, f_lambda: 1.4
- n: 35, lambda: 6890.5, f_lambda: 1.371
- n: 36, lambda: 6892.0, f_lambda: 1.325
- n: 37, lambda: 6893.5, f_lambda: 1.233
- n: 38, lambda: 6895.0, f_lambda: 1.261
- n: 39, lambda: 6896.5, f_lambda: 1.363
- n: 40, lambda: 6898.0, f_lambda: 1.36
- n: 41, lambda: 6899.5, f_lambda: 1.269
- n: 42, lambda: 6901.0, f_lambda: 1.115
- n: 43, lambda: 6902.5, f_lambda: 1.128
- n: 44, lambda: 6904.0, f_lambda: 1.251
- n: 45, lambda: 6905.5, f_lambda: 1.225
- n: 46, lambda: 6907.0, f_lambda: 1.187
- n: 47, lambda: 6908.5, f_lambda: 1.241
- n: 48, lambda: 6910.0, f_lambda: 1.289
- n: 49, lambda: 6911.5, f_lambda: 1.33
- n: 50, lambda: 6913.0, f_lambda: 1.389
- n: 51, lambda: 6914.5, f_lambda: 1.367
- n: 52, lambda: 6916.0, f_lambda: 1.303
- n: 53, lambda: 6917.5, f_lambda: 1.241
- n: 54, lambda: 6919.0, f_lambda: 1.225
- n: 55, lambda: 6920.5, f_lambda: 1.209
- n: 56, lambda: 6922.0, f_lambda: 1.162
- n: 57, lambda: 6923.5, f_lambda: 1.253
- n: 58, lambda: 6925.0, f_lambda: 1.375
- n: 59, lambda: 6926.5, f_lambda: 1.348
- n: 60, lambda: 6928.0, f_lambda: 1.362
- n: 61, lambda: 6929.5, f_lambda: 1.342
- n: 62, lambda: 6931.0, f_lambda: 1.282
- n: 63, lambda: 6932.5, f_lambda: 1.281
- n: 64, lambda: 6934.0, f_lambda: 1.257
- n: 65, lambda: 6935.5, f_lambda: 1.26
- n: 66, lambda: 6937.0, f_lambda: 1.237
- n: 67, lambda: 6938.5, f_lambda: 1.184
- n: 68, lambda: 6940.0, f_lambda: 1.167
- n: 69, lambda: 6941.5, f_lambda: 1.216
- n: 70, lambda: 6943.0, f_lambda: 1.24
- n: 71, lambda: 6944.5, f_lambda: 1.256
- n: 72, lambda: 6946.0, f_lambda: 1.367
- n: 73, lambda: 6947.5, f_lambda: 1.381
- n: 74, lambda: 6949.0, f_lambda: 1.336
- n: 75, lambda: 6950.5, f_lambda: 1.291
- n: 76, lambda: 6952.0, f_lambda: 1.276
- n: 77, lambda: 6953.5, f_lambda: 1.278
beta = 6901.0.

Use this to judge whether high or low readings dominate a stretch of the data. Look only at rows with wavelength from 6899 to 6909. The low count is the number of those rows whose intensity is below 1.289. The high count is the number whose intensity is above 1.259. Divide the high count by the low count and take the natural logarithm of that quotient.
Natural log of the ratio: -1.9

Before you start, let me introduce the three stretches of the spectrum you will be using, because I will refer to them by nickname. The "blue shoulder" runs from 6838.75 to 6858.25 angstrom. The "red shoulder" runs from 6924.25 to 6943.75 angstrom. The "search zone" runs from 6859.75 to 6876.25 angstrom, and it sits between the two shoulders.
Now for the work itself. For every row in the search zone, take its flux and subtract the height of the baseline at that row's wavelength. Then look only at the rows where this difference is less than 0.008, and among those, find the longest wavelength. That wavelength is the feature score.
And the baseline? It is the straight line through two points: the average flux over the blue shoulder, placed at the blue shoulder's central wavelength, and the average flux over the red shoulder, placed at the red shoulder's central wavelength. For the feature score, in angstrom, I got 6875.5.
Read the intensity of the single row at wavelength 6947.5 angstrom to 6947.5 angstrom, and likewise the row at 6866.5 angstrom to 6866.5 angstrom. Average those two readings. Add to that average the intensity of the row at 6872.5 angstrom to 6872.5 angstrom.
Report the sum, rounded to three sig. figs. 2.58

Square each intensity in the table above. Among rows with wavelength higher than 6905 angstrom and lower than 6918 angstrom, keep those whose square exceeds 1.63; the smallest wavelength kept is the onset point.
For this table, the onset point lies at 6910.0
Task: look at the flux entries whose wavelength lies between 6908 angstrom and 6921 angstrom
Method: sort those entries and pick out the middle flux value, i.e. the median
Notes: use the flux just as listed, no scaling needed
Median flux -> 1.29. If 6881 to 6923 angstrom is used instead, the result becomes 1.26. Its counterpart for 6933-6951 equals 1.26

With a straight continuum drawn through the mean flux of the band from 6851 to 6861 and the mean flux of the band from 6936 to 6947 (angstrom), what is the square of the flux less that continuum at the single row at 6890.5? 0.016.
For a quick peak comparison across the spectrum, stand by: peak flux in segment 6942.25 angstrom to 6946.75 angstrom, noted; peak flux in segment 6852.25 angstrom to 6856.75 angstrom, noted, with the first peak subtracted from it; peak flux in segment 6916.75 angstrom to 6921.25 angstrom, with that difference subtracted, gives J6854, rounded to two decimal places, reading 1.40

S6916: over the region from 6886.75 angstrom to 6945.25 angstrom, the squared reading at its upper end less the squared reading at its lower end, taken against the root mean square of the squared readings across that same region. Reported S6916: -0.128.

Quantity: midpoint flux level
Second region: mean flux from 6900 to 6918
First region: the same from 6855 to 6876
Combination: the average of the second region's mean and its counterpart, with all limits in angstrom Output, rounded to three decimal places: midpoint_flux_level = 1.263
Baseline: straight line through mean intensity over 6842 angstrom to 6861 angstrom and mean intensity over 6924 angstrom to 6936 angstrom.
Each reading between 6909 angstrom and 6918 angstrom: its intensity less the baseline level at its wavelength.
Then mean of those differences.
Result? 0.017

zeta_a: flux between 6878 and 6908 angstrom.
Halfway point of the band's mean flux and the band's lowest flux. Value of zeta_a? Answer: 1.18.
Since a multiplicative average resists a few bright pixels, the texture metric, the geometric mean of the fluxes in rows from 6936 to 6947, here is 1.237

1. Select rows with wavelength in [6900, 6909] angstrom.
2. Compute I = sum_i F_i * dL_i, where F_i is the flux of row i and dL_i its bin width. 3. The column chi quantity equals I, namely 10.7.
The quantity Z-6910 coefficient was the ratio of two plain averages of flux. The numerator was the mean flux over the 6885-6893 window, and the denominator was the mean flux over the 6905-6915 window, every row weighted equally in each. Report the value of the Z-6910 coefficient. 1.04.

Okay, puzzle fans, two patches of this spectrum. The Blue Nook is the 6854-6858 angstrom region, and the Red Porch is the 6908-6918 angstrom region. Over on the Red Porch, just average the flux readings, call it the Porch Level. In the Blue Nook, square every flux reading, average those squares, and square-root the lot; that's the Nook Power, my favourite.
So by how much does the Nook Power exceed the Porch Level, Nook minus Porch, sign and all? -0.11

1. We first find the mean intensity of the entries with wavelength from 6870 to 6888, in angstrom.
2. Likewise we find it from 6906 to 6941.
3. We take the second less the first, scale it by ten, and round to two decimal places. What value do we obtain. 0.35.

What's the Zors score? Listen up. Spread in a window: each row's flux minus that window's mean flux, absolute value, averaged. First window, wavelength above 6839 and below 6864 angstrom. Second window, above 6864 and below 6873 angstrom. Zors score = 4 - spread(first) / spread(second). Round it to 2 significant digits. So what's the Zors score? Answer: 2.3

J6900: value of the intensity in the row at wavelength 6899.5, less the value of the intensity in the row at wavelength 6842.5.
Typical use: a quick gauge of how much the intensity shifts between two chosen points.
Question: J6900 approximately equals 0.107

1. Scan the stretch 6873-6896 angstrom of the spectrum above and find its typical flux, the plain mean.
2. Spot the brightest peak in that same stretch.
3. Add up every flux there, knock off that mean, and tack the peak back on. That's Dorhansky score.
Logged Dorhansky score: 19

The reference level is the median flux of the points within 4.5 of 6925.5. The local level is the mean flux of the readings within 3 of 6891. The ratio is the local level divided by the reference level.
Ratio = 0.99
